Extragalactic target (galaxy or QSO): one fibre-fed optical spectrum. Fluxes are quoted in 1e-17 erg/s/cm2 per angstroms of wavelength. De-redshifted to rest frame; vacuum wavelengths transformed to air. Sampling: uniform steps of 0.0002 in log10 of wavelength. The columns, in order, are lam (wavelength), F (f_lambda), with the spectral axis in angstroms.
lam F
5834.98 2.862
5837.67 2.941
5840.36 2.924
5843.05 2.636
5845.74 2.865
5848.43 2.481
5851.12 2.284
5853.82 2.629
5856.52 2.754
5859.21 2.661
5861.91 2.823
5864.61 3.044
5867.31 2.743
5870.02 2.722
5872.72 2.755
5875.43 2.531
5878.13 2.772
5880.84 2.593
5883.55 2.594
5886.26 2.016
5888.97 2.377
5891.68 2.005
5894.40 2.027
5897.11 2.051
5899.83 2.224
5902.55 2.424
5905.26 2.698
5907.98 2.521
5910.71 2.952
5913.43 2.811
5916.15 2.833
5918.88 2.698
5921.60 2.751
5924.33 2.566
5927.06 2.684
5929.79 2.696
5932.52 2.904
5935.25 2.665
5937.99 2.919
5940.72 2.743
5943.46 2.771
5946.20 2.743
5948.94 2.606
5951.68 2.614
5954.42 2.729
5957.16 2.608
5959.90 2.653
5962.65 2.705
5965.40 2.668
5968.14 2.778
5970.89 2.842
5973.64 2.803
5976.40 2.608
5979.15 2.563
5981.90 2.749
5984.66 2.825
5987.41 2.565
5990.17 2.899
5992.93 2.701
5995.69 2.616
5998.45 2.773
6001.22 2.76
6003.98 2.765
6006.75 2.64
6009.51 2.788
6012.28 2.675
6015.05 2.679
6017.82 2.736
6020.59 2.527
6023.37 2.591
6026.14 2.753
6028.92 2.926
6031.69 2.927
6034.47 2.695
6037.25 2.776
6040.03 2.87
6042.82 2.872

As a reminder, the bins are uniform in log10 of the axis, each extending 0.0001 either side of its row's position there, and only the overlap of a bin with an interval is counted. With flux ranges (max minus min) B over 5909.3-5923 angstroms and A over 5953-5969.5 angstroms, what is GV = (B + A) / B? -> 1.7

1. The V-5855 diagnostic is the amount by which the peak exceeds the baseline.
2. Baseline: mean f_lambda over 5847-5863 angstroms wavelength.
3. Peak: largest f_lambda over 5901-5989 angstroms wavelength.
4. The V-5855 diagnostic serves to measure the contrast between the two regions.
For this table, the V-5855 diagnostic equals 0.35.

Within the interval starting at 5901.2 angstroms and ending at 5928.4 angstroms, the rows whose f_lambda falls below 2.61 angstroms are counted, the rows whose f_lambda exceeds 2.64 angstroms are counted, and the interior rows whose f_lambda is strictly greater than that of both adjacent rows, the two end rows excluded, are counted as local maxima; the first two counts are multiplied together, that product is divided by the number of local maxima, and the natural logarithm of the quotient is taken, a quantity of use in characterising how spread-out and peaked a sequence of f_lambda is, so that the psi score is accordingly 1.66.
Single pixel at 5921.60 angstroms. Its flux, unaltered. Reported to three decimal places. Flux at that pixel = 2.751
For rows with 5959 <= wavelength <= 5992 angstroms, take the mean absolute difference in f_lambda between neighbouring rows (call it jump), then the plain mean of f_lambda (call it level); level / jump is 21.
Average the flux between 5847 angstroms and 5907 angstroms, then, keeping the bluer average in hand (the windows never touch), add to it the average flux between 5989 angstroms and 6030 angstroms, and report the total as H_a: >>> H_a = 5.23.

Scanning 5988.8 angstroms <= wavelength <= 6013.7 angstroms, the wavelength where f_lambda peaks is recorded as 5990.17 angstroms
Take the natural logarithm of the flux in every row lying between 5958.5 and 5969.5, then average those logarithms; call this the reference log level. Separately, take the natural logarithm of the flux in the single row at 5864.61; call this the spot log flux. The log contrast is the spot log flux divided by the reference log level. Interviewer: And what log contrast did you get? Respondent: 1.12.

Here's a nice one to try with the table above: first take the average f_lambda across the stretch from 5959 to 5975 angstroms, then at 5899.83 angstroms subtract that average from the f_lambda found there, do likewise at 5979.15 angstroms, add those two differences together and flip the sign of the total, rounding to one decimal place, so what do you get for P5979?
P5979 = 0.7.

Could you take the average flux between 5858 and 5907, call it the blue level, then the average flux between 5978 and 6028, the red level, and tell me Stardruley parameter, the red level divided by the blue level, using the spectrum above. 1.08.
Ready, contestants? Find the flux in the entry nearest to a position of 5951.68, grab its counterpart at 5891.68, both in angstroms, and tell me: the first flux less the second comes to 0.61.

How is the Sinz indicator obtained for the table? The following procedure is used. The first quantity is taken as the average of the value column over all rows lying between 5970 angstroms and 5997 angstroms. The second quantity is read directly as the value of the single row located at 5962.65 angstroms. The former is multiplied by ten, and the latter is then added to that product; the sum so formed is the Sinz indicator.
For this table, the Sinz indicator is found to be 29.9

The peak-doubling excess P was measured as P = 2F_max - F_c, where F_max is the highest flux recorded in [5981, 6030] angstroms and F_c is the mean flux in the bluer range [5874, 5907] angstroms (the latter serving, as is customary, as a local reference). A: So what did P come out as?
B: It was 3.49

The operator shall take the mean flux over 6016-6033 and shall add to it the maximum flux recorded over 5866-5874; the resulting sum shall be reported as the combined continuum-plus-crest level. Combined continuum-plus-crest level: 5.50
